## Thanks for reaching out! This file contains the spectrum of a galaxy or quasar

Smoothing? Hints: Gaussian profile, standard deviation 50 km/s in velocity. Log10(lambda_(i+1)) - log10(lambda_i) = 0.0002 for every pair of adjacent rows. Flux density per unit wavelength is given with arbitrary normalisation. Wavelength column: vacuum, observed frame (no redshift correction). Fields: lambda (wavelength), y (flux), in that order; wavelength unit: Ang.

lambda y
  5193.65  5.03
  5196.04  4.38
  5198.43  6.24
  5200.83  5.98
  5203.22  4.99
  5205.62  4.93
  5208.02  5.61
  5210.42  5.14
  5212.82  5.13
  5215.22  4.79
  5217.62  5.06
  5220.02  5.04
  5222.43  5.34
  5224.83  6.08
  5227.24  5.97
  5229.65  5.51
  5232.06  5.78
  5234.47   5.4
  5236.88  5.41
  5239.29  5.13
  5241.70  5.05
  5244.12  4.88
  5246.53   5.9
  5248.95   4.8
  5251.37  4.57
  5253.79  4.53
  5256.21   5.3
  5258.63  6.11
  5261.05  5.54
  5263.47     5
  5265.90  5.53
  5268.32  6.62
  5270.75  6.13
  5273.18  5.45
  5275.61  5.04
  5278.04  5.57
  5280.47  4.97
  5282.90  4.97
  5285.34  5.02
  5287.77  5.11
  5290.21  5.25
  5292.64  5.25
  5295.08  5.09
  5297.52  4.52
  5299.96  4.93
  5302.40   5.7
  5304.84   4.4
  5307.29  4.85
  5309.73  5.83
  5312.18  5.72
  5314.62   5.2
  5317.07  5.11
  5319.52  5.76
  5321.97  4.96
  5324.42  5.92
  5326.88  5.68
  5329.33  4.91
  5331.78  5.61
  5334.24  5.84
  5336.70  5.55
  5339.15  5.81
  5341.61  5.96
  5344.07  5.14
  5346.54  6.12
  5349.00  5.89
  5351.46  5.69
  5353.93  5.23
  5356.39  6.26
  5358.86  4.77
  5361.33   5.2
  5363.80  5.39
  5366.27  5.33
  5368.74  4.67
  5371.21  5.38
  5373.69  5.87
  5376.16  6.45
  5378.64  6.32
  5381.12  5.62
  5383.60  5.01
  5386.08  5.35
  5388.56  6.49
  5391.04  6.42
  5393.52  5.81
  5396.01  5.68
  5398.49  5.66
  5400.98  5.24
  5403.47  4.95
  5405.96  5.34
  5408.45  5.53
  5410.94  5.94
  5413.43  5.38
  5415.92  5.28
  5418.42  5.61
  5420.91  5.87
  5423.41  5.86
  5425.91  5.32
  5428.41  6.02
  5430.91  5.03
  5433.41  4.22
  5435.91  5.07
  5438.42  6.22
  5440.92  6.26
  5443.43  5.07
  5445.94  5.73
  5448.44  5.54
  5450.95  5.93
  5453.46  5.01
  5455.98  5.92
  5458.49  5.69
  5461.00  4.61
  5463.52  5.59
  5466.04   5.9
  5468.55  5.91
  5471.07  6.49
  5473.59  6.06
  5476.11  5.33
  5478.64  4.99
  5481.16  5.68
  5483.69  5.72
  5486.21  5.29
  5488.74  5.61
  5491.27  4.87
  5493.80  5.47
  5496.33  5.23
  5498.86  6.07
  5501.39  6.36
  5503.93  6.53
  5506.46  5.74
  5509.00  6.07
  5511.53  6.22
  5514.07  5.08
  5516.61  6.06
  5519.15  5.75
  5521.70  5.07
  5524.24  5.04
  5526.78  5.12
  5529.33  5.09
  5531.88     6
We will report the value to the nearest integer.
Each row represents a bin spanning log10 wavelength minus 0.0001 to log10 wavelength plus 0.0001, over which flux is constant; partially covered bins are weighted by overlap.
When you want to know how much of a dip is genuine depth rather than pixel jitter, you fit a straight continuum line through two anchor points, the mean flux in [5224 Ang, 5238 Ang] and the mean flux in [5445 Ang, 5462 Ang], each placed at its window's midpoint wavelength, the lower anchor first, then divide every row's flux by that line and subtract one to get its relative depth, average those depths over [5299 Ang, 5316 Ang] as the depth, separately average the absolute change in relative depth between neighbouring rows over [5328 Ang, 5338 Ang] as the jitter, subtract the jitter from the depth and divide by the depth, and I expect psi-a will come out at 2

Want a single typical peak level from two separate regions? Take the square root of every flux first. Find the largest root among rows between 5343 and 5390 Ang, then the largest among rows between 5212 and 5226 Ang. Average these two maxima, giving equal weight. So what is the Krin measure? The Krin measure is 2.51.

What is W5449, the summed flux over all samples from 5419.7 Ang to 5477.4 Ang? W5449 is 129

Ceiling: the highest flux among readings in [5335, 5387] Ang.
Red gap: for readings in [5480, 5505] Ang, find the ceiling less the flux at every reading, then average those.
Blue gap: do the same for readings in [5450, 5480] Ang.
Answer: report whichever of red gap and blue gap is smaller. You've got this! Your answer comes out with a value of 0.77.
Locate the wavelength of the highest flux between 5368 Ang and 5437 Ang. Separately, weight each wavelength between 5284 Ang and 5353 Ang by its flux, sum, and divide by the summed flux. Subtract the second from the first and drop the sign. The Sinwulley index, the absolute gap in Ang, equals 69.3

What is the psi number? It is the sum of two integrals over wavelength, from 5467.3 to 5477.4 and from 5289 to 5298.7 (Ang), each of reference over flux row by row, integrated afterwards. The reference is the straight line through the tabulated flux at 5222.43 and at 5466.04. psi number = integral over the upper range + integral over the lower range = 20.8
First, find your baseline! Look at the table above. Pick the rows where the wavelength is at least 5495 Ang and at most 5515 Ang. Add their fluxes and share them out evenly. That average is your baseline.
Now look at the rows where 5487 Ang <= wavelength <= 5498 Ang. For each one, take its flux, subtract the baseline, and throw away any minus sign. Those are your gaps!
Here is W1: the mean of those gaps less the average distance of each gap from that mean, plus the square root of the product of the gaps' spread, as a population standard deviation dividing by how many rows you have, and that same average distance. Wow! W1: 0.63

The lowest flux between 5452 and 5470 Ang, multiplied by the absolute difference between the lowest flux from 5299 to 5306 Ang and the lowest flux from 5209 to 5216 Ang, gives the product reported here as 1.8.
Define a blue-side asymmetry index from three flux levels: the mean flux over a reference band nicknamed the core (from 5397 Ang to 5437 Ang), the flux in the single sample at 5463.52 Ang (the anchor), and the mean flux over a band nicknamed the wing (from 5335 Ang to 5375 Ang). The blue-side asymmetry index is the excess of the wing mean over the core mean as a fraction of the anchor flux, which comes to 0.022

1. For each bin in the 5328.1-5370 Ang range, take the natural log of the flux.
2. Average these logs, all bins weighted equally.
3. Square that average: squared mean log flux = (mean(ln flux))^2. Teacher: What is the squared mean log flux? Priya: 2.89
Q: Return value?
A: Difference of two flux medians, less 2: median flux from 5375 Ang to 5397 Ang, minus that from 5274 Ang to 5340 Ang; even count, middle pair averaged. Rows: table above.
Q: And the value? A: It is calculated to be -1.39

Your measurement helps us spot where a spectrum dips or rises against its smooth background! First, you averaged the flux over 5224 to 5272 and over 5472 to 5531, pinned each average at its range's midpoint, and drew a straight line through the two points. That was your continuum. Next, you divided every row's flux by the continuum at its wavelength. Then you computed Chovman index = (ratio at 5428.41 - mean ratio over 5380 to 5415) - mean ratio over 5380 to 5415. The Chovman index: -0.94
